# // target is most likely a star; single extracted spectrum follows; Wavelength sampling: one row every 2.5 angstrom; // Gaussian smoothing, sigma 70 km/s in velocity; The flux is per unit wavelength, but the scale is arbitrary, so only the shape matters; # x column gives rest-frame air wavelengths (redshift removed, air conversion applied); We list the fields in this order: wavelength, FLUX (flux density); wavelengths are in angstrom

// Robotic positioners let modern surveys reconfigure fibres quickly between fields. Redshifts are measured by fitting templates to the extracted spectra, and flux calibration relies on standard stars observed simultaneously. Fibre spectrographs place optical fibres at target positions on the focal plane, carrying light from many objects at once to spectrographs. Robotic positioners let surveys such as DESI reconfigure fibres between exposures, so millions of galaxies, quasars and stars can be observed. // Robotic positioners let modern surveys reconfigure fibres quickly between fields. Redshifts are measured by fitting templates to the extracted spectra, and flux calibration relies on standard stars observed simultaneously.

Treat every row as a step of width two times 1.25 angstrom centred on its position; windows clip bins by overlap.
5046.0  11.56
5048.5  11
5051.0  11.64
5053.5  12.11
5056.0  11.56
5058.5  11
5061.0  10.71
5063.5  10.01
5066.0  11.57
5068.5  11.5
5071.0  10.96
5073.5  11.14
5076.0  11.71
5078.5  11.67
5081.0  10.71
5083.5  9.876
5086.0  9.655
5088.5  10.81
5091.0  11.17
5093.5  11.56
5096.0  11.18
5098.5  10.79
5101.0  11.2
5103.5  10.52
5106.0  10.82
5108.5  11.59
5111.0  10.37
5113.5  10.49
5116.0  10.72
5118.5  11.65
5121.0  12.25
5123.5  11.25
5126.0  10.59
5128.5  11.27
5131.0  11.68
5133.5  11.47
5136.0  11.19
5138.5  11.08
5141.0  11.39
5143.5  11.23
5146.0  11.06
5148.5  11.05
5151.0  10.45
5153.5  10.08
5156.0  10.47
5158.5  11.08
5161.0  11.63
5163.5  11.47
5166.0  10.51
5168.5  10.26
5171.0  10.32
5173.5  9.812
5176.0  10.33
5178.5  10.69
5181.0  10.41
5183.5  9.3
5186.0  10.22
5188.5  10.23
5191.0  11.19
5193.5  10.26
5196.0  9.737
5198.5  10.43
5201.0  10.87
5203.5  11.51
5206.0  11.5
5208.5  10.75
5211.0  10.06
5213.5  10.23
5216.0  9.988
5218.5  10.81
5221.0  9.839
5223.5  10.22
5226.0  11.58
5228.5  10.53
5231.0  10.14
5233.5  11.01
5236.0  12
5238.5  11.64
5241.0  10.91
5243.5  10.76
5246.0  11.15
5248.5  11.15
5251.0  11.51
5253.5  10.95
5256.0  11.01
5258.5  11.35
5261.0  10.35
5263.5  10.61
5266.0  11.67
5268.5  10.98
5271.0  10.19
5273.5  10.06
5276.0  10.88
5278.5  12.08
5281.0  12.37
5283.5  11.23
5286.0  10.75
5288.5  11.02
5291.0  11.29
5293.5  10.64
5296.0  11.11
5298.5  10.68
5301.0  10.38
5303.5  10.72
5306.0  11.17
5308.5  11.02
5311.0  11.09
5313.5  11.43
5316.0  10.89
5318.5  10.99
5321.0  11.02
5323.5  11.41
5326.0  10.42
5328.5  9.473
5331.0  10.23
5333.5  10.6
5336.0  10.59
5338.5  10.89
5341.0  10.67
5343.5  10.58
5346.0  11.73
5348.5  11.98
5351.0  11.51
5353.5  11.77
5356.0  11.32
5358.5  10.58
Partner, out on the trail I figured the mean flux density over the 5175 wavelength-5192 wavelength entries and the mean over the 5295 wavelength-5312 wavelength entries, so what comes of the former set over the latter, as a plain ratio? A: 0.950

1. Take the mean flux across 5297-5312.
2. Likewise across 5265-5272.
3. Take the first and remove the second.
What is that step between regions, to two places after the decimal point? -0.10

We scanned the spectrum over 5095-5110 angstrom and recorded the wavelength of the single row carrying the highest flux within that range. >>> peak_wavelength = 5108.5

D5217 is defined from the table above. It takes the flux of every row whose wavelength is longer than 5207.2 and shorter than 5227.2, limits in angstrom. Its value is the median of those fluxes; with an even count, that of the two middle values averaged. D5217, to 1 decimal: 10.2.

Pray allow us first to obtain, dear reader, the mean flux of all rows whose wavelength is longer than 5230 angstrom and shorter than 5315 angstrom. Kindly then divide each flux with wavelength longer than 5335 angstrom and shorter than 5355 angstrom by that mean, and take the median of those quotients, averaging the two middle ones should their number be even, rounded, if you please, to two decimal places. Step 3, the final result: 1.01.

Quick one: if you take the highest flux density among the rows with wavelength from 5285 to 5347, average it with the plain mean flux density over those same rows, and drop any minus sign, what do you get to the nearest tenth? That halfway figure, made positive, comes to 11.3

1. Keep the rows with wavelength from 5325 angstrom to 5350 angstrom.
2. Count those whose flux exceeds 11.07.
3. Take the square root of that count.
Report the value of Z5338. 1.4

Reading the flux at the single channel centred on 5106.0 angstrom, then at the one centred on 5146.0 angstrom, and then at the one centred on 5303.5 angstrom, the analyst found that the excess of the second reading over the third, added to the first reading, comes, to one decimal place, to 11.2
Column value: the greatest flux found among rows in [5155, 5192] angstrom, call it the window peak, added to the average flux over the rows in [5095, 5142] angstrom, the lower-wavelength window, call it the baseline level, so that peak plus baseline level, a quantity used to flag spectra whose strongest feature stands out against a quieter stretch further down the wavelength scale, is 22.8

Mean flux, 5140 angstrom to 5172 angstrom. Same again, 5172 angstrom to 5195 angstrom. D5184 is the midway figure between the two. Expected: 10.6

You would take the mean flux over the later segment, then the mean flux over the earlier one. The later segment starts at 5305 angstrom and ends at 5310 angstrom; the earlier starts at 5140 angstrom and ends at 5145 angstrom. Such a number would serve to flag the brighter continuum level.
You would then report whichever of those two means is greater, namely 11.3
